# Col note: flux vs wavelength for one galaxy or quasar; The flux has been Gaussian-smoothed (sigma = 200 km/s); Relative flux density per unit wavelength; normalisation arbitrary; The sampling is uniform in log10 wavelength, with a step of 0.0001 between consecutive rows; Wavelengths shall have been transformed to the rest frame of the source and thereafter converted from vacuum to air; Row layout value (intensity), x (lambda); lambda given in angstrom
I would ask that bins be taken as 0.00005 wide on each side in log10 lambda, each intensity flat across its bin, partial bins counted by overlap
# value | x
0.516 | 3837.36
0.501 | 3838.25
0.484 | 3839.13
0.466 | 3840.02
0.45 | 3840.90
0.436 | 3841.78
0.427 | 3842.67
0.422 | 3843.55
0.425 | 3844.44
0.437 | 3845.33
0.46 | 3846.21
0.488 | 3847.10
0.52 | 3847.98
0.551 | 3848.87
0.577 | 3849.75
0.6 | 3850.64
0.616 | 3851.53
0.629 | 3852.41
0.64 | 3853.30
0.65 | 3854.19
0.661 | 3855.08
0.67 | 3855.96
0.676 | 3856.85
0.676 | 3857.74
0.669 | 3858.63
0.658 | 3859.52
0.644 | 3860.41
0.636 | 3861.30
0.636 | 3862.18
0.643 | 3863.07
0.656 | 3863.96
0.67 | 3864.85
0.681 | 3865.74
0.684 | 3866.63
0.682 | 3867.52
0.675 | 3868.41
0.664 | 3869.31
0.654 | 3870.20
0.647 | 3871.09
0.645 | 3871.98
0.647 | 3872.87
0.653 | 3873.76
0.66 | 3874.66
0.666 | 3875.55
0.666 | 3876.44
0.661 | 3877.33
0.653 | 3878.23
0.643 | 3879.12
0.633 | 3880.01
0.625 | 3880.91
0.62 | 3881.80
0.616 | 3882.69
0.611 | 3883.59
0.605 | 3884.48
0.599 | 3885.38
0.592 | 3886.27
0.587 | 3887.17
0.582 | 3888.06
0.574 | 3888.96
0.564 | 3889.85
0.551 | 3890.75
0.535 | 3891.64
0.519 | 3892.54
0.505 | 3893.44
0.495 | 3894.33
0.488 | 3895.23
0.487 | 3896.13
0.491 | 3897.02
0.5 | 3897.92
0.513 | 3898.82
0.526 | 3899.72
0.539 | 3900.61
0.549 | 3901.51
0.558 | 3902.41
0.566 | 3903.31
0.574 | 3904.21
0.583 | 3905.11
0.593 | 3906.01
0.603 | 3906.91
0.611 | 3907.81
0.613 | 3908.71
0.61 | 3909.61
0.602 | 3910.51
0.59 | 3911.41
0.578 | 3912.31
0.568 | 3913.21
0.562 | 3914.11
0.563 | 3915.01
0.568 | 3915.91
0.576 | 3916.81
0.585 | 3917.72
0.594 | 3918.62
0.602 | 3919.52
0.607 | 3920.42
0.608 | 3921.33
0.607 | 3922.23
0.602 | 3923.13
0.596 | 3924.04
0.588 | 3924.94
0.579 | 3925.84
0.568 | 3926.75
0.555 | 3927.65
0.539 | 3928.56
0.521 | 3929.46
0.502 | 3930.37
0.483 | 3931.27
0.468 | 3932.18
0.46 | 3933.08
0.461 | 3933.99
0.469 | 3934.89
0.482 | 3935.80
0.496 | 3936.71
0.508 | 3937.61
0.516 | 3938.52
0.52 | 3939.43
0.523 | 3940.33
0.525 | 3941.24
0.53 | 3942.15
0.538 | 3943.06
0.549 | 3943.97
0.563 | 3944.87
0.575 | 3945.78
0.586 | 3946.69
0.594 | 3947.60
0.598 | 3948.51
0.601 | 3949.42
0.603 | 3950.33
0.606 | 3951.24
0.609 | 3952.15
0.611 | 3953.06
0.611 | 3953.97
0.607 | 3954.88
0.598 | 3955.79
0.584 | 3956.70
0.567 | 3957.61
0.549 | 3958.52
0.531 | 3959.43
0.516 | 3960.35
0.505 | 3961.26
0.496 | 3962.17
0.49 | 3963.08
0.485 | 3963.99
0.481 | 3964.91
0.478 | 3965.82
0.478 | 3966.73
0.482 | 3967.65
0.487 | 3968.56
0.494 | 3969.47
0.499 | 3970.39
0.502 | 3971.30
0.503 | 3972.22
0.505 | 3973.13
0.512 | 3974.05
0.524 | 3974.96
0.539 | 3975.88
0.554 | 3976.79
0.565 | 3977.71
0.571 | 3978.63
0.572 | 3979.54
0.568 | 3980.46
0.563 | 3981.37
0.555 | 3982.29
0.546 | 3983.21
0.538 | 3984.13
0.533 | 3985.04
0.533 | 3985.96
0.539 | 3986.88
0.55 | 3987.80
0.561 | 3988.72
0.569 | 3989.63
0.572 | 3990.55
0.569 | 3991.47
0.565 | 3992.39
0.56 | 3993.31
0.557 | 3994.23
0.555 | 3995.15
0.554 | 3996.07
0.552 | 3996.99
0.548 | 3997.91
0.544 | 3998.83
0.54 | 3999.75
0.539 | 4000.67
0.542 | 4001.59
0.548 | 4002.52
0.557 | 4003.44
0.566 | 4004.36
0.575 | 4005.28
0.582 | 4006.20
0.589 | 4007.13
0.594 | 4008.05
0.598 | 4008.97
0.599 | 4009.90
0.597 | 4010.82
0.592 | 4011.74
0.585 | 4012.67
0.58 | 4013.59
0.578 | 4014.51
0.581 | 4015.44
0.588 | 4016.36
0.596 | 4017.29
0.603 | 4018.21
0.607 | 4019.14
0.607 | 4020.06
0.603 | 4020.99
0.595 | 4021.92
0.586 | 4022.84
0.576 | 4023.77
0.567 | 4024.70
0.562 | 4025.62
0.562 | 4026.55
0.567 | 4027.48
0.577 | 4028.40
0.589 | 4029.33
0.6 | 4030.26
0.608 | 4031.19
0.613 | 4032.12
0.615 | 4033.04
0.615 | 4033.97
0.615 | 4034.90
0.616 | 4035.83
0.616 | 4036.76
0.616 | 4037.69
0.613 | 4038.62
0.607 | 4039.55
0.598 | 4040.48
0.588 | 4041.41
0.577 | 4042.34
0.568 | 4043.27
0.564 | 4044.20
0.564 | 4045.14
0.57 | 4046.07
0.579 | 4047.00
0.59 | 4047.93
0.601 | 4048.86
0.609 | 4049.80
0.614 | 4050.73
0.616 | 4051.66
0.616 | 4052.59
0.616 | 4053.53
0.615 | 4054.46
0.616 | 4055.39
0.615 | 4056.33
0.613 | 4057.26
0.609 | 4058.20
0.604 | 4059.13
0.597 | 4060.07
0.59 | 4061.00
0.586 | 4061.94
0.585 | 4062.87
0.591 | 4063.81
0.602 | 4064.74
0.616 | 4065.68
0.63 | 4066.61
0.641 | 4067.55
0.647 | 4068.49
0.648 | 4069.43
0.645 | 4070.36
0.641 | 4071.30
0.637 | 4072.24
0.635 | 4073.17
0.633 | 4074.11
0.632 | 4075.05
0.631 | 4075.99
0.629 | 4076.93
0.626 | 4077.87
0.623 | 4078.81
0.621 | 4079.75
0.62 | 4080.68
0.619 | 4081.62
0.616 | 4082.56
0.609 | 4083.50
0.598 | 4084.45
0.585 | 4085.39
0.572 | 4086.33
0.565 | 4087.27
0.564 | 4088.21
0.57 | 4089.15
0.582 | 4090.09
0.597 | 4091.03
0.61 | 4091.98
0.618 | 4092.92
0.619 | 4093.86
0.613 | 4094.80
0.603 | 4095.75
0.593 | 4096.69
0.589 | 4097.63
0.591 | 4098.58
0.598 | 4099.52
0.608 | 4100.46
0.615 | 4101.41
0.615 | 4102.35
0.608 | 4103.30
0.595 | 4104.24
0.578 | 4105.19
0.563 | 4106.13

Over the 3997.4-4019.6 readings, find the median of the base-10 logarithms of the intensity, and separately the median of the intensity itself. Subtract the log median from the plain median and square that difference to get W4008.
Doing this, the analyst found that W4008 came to 0.667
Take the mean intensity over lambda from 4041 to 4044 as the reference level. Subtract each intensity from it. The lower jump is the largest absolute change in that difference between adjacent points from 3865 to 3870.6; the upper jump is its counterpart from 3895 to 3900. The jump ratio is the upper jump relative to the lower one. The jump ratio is 1.18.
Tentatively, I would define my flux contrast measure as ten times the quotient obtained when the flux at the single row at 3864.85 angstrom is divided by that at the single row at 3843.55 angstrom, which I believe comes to 15.9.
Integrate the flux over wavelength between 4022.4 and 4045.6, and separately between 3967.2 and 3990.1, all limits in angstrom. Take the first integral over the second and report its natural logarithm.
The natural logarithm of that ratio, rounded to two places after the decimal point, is 0.11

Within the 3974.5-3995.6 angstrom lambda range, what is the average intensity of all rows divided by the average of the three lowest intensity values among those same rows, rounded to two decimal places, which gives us 1.05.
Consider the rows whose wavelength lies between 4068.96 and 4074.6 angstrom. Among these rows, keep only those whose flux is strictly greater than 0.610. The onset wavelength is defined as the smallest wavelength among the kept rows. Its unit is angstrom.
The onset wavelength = 4069.43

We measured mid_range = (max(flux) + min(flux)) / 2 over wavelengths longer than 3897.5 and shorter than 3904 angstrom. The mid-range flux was 0.533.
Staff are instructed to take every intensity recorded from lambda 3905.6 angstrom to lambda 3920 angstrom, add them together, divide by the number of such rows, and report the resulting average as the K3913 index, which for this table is 0.589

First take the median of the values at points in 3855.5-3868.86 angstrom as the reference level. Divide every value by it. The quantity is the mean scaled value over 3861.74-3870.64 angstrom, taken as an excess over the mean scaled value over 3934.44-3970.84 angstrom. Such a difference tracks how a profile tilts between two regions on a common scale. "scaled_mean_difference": 0.188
